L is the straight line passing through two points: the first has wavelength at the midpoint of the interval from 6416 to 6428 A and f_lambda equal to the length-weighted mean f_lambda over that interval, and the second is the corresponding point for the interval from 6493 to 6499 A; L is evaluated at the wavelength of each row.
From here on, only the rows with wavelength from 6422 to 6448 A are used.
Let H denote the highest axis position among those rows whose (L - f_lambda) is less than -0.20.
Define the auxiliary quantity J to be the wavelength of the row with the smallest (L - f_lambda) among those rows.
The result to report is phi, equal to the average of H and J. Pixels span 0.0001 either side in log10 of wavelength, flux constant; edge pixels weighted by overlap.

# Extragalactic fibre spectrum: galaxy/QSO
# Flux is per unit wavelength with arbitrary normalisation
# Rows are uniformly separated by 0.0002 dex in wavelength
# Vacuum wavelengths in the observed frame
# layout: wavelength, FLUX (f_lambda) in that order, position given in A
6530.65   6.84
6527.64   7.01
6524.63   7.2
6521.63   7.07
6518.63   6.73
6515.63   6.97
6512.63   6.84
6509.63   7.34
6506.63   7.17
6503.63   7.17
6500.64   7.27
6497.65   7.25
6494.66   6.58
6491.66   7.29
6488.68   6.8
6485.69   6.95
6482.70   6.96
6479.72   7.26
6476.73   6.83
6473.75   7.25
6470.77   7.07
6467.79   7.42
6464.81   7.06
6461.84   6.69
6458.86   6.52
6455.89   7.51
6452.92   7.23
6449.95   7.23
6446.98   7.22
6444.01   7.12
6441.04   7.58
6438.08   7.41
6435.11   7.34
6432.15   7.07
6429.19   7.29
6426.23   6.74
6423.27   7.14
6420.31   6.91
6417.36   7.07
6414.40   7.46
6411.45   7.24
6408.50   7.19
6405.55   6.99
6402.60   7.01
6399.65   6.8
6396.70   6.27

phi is 6444.0 A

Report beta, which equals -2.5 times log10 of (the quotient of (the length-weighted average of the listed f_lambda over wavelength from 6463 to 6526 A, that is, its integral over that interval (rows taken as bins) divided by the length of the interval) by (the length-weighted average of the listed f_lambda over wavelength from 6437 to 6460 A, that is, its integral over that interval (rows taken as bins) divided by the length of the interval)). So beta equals 0.026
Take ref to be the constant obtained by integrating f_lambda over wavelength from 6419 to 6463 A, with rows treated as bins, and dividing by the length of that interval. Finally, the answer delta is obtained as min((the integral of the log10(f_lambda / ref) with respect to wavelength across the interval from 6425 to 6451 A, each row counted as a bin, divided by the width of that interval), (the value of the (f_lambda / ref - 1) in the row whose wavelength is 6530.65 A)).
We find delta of -0.0416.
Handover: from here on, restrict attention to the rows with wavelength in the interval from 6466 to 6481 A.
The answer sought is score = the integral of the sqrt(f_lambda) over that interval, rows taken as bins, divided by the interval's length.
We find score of 2.67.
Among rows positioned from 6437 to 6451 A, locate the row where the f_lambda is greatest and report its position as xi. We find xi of 6441.04 A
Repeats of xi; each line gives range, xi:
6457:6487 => 6467.79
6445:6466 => 6455.89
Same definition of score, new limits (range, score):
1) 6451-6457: 2.71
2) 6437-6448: 2.71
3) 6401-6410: 2.66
